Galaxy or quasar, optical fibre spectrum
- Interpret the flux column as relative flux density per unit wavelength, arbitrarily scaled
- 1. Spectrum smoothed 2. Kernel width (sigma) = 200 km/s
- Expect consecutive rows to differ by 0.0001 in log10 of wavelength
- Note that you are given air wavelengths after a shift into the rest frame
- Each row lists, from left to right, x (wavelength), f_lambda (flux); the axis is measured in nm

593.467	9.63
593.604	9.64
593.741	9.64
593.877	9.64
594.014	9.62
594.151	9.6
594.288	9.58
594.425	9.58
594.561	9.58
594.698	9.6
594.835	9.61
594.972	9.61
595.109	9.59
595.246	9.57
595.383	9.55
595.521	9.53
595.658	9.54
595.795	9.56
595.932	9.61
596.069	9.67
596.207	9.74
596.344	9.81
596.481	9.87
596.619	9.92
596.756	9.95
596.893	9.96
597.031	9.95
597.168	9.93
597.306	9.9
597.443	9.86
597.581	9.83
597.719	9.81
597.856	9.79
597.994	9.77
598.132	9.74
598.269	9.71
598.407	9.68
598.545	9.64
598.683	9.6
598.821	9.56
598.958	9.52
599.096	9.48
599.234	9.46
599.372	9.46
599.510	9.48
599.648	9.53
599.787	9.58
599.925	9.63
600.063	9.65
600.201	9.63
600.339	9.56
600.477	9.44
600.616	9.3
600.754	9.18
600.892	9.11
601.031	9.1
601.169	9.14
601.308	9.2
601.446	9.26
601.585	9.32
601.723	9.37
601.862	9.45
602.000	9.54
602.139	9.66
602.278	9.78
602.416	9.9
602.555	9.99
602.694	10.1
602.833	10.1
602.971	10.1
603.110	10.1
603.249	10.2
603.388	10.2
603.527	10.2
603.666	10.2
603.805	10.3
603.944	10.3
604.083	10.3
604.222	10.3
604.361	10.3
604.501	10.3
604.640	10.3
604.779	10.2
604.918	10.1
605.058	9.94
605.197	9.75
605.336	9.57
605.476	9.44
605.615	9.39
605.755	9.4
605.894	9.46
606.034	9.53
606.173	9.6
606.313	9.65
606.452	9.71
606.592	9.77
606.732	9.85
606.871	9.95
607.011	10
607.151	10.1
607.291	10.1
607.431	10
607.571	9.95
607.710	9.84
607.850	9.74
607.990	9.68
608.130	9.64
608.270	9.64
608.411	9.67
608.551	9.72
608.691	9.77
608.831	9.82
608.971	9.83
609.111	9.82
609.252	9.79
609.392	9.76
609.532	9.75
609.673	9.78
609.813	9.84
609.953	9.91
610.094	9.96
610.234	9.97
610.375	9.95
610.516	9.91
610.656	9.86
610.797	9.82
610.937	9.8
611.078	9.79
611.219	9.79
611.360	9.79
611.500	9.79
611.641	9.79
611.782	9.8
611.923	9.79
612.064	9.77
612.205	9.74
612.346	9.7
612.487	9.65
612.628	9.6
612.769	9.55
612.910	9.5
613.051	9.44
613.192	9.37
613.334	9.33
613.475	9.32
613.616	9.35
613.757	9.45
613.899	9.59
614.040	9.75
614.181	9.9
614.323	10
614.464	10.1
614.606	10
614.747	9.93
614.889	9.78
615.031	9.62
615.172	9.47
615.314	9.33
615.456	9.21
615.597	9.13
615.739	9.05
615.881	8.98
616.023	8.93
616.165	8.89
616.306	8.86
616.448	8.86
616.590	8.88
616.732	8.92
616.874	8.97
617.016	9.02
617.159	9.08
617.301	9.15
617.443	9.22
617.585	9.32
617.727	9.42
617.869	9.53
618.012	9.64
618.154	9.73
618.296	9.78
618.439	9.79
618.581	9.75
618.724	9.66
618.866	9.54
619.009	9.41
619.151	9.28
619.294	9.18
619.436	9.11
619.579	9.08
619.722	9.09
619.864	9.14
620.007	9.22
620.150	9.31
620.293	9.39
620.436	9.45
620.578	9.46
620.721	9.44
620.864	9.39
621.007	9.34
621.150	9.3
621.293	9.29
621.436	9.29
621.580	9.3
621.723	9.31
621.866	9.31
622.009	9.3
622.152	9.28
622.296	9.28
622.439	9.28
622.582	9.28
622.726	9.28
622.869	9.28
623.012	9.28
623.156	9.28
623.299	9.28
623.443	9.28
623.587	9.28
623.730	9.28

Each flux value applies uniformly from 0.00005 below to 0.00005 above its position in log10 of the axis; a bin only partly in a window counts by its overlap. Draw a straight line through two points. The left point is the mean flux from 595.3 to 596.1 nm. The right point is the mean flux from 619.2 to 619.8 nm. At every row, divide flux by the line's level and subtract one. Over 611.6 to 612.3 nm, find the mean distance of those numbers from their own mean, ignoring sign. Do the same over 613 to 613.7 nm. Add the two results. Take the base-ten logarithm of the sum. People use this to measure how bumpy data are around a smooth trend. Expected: -2.3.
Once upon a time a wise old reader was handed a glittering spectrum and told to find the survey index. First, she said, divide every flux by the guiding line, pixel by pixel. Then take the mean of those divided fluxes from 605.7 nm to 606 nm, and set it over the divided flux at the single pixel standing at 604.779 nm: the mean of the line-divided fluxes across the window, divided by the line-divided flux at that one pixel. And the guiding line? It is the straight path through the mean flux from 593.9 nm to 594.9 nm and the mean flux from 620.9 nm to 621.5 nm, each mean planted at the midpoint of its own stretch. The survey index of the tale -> 0.93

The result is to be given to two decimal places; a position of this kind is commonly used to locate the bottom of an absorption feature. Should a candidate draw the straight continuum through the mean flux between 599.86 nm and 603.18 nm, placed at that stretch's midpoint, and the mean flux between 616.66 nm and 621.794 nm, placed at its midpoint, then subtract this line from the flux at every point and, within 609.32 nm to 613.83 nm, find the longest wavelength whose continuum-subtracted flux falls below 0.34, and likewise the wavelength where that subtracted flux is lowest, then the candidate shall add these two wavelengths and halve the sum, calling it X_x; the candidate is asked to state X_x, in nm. 613.62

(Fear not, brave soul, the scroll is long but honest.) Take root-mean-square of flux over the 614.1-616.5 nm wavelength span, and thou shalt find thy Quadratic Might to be 9.42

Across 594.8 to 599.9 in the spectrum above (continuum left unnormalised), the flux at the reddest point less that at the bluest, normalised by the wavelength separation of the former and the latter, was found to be -0.01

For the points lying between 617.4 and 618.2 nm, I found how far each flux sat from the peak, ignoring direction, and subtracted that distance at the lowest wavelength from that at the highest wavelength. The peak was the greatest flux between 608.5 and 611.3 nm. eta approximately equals -0.5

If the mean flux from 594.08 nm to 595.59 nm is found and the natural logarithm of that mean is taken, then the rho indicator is 2.26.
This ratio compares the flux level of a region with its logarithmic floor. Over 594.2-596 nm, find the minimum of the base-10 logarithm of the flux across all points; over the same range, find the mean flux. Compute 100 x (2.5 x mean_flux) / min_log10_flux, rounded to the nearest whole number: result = 2446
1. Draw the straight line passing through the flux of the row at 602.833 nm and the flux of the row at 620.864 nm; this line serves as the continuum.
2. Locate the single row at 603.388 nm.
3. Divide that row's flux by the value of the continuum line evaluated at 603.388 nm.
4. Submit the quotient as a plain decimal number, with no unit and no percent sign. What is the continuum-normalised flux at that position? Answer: 1.01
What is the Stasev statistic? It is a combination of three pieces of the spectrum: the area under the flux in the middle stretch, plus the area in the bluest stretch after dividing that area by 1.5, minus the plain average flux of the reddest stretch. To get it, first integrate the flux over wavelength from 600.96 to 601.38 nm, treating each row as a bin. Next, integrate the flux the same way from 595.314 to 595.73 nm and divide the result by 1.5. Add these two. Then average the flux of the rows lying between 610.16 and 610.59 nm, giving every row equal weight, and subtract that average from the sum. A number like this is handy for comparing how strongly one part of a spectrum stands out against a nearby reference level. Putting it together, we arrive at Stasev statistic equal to -3.5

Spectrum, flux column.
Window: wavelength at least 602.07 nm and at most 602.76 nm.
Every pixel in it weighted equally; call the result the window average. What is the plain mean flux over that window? 9.9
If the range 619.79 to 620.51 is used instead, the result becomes 9.3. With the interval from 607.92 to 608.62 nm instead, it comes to 9.7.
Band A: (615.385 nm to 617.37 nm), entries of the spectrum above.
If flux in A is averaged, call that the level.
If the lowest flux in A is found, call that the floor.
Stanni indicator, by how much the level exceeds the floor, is 0.13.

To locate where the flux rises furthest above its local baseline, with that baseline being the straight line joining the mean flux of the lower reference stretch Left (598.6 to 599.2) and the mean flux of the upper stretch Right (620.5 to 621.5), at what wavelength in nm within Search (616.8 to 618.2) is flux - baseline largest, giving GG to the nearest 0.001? 618.154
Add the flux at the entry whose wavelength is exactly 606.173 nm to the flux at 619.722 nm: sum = 18.69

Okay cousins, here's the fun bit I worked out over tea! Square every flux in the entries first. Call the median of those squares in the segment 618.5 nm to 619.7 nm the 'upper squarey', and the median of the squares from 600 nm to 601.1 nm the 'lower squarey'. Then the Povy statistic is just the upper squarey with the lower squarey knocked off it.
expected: 0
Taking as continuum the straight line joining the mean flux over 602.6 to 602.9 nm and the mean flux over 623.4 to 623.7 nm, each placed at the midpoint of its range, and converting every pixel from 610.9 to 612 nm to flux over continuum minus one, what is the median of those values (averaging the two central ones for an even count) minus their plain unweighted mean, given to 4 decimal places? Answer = -0.0003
